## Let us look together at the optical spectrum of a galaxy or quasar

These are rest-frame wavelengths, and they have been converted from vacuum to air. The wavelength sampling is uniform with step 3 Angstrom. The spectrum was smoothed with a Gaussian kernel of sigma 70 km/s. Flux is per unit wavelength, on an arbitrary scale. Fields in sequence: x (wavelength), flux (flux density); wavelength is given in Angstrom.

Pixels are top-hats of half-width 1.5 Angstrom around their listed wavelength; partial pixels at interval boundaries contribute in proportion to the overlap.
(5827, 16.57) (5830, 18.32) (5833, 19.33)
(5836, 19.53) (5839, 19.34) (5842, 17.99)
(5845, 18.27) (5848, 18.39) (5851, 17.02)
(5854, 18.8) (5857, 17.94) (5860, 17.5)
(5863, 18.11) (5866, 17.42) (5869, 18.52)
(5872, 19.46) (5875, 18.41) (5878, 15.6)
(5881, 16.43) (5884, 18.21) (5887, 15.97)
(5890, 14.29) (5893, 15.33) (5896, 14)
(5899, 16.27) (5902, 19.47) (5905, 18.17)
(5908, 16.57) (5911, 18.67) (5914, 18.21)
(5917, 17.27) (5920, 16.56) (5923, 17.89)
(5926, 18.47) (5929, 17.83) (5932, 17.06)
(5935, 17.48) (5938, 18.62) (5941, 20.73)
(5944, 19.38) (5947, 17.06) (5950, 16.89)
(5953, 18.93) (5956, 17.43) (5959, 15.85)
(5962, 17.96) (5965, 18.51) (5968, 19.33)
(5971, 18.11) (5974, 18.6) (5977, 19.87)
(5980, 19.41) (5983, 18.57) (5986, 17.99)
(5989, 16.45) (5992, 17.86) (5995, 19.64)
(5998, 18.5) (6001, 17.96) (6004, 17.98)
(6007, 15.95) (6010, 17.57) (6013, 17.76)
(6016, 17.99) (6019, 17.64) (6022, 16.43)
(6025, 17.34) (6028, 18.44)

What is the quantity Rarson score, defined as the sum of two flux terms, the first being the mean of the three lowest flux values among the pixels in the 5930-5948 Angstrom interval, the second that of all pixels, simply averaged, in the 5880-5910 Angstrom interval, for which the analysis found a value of 33.7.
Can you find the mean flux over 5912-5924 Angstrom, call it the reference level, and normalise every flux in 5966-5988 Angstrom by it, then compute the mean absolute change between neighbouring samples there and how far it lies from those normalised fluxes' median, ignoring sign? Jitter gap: 1.02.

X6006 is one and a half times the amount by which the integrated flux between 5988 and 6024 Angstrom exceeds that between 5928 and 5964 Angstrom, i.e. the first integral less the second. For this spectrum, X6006 -16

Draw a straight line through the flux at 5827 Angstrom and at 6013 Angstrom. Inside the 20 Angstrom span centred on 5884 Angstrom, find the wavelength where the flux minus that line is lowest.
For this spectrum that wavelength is 5890 Angstrom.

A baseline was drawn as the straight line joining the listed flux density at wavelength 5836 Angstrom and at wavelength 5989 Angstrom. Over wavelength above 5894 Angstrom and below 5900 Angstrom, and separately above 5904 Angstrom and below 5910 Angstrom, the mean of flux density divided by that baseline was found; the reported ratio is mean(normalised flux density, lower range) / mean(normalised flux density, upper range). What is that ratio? 0.86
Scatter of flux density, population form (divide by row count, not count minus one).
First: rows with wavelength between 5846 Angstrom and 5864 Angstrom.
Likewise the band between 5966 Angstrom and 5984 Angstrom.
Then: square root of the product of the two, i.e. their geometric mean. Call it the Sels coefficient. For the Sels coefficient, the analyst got 0.6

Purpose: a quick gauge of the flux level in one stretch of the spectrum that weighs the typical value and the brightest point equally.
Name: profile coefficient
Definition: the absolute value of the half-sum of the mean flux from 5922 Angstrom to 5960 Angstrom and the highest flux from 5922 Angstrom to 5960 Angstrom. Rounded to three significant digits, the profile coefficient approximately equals 19.4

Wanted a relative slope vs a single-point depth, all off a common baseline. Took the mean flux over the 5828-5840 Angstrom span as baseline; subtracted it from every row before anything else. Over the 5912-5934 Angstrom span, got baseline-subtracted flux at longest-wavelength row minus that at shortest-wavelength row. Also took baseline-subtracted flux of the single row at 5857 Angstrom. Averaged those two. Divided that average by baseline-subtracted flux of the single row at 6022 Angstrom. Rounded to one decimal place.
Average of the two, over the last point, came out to 0.4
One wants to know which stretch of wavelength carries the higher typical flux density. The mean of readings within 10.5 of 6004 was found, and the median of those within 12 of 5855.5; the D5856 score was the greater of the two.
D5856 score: 18.0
